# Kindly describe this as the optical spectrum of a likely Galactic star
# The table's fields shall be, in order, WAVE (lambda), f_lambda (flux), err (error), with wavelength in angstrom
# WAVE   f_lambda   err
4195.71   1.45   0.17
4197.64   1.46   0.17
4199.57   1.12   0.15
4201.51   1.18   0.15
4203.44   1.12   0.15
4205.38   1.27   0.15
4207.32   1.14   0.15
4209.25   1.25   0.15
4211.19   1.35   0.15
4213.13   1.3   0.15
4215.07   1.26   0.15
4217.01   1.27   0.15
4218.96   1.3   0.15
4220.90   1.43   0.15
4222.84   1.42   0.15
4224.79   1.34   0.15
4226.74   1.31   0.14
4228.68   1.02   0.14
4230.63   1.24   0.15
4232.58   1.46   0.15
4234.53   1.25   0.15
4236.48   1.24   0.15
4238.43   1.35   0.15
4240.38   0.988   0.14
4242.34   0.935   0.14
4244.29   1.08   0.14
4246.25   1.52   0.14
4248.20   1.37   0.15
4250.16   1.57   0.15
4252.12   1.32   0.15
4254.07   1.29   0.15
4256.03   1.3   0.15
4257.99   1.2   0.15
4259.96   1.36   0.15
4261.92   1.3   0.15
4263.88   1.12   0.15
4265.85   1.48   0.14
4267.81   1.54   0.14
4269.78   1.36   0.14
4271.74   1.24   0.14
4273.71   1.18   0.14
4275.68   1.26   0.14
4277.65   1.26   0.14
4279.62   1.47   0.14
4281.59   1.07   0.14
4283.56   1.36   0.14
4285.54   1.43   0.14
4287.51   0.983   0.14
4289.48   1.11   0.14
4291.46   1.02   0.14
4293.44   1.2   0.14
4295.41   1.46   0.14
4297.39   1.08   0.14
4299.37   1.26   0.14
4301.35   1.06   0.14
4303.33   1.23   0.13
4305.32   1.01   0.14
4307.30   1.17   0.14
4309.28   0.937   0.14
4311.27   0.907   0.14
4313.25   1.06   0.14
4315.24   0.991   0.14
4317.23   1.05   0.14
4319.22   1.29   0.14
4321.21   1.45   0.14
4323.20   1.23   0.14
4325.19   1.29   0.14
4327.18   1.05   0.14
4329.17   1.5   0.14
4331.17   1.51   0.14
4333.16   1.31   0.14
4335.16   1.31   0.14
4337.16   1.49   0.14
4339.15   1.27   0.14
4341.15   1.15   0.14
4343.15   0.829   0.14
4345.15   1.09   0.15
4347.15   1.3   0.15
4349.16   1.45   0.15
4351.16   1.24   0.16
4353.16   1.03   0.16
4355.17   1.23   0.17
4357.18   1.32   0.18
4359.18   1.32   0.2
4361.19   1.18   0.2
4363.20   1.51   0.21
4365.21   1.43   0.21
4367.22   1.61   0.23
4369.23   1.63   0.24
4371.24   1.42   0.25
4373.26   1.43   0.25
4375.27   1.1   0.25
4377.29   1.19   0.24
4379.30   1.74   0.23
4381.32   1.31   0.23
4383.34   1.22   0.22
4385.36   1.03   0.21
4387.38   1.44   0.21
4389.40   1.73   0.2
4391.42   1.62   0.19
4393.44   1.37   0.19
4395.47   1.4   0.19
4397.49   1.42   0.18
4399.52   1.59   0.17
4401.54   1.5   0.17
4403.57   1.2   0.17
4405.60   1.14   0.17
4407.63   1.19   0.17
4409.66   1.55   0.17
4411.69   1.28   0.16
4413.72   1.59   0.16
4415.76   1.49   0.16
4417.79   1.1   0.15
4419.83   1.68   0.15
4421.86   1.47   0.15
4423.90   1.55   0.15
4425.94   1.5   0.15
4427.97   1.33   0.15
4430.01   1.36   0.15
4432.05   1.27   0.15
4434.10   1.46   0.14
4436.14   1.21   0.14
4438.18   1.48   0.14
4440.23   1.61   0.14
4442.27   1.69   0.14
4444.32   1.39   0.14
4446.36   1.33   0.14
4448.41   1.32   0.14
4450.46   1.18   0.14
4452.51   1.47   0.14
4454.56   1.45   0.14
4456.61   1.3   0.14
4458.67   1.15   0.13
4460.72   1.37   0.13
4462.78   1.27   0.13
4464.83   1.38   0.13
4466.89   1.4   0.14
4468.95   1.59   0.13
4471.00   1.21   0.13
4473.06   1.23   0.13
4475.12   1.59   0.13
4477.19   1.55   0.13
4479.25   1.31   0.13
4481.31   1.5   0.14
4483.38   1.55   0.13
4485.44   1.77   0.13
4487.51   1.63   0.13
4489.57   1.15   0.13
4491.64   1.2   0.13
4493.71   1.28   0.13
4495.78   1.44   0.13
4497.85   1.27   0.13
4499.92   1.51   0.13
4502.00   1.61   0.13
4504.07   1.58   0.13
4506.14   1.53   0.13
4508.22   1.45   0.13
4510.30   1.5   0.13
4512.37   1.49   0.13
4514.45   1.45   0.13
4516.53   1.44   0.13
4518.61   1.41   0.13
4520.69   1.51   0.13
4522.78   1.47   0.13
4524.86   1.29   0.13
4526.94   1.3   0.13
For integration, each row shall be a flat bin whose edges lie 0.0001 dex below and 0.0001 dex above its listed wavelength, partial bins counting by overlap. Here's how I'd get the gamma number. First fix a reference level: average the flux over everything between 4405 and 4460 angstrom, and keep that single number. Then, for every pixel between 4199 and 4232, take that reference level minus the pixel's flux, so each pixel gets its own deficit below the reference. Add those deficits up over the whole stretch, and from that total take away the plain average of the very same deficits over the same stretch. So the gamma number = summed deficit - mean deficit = 2.2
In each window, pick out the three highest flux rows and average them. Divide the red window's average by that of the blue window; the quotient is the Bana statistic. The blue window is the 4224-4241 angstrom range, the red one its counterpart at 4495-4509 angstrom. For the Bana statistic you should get 1.14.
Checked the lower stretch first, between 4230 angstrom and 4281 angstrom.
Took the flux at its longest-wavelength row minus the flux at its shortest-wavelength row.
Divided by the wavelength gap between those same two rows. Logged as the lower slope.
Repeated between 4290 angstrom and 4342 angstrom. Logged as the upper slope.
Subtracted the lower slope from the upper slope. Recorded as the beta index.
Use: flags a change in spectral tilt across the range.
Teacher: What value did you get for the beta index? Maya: -0.002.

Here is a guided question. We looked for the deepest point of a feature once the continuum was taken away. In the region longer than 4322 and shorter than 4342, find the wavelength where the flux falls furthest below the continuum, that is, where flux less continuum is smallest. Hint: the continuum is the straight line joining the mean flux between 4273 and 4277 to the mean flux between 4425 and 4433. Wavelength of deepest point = 4327.18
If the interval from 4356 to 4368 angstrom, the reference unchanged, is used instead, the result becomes 4361.19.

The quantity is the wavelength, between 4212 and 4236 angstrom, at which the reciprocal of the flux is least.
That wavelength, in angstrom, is 4232.58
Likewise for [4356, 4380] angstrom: 4379.30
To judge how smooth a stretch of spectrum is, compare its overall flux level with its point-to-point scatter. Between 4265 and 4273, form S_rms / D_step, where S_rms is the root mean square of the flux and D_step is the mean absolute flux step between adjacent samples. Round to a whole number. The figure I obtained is 12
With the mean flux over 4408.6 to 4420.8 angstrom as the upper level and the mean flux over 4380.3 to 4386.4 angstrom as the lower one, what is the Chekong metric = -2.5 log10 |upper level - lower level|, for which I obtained 1.5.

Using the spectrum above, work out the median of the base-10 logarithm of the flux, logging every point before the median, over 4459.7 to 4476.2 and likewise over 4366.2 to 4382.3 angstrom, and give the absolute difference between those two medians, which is 0.016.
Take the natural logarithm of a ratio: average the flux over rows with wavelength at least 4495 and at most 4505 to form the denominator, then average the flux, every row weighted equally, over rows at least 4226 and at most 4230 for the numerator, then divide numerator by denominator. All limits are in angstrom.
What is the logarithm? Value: -0.24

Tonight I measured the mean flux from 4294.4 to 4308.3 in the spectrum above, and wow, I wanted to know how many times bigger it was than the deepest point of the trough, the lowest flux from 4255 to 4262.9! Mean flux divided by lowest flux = 0.98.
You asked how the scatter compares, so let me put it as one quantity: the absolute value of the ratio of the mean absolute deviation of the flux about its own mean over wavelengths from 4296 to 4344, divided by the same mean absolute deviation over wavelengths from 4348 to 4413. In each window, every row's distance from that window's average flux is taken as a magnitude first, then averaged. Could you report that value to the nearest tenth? 1.0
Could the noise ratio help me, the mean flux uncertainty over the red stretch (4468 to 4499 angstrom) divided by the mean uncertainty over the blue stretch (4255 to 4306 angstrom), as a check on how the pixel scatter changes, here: 0.92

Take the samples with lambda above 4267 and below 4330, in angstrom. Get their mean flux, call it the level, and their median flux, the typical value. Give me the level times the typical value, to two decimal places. 1.46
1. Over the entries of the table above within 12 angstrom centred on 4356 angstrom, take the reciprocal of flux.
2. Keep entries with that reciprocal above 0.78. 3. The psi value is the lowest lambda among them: 4351.16 angstrom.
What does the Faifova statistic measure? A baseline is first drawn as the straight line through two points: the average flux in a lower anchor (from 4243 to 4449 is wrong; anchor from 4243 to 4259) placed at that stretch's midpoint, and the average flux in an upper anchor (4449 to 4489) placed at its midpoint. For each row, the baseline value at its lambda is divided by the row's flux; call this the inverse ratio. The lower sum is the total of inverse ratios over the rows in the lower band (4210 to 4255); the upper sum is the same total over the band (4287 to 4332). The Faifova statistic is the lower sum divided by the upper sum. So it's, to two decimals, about 0.88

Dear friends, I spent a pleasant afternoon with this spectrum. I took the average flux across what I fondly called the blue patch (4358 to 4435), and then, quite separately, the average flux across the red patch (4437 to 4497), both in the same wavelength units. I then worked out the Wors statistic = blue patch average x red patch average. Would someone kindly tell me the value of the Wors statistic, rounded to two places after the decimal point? 1.97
